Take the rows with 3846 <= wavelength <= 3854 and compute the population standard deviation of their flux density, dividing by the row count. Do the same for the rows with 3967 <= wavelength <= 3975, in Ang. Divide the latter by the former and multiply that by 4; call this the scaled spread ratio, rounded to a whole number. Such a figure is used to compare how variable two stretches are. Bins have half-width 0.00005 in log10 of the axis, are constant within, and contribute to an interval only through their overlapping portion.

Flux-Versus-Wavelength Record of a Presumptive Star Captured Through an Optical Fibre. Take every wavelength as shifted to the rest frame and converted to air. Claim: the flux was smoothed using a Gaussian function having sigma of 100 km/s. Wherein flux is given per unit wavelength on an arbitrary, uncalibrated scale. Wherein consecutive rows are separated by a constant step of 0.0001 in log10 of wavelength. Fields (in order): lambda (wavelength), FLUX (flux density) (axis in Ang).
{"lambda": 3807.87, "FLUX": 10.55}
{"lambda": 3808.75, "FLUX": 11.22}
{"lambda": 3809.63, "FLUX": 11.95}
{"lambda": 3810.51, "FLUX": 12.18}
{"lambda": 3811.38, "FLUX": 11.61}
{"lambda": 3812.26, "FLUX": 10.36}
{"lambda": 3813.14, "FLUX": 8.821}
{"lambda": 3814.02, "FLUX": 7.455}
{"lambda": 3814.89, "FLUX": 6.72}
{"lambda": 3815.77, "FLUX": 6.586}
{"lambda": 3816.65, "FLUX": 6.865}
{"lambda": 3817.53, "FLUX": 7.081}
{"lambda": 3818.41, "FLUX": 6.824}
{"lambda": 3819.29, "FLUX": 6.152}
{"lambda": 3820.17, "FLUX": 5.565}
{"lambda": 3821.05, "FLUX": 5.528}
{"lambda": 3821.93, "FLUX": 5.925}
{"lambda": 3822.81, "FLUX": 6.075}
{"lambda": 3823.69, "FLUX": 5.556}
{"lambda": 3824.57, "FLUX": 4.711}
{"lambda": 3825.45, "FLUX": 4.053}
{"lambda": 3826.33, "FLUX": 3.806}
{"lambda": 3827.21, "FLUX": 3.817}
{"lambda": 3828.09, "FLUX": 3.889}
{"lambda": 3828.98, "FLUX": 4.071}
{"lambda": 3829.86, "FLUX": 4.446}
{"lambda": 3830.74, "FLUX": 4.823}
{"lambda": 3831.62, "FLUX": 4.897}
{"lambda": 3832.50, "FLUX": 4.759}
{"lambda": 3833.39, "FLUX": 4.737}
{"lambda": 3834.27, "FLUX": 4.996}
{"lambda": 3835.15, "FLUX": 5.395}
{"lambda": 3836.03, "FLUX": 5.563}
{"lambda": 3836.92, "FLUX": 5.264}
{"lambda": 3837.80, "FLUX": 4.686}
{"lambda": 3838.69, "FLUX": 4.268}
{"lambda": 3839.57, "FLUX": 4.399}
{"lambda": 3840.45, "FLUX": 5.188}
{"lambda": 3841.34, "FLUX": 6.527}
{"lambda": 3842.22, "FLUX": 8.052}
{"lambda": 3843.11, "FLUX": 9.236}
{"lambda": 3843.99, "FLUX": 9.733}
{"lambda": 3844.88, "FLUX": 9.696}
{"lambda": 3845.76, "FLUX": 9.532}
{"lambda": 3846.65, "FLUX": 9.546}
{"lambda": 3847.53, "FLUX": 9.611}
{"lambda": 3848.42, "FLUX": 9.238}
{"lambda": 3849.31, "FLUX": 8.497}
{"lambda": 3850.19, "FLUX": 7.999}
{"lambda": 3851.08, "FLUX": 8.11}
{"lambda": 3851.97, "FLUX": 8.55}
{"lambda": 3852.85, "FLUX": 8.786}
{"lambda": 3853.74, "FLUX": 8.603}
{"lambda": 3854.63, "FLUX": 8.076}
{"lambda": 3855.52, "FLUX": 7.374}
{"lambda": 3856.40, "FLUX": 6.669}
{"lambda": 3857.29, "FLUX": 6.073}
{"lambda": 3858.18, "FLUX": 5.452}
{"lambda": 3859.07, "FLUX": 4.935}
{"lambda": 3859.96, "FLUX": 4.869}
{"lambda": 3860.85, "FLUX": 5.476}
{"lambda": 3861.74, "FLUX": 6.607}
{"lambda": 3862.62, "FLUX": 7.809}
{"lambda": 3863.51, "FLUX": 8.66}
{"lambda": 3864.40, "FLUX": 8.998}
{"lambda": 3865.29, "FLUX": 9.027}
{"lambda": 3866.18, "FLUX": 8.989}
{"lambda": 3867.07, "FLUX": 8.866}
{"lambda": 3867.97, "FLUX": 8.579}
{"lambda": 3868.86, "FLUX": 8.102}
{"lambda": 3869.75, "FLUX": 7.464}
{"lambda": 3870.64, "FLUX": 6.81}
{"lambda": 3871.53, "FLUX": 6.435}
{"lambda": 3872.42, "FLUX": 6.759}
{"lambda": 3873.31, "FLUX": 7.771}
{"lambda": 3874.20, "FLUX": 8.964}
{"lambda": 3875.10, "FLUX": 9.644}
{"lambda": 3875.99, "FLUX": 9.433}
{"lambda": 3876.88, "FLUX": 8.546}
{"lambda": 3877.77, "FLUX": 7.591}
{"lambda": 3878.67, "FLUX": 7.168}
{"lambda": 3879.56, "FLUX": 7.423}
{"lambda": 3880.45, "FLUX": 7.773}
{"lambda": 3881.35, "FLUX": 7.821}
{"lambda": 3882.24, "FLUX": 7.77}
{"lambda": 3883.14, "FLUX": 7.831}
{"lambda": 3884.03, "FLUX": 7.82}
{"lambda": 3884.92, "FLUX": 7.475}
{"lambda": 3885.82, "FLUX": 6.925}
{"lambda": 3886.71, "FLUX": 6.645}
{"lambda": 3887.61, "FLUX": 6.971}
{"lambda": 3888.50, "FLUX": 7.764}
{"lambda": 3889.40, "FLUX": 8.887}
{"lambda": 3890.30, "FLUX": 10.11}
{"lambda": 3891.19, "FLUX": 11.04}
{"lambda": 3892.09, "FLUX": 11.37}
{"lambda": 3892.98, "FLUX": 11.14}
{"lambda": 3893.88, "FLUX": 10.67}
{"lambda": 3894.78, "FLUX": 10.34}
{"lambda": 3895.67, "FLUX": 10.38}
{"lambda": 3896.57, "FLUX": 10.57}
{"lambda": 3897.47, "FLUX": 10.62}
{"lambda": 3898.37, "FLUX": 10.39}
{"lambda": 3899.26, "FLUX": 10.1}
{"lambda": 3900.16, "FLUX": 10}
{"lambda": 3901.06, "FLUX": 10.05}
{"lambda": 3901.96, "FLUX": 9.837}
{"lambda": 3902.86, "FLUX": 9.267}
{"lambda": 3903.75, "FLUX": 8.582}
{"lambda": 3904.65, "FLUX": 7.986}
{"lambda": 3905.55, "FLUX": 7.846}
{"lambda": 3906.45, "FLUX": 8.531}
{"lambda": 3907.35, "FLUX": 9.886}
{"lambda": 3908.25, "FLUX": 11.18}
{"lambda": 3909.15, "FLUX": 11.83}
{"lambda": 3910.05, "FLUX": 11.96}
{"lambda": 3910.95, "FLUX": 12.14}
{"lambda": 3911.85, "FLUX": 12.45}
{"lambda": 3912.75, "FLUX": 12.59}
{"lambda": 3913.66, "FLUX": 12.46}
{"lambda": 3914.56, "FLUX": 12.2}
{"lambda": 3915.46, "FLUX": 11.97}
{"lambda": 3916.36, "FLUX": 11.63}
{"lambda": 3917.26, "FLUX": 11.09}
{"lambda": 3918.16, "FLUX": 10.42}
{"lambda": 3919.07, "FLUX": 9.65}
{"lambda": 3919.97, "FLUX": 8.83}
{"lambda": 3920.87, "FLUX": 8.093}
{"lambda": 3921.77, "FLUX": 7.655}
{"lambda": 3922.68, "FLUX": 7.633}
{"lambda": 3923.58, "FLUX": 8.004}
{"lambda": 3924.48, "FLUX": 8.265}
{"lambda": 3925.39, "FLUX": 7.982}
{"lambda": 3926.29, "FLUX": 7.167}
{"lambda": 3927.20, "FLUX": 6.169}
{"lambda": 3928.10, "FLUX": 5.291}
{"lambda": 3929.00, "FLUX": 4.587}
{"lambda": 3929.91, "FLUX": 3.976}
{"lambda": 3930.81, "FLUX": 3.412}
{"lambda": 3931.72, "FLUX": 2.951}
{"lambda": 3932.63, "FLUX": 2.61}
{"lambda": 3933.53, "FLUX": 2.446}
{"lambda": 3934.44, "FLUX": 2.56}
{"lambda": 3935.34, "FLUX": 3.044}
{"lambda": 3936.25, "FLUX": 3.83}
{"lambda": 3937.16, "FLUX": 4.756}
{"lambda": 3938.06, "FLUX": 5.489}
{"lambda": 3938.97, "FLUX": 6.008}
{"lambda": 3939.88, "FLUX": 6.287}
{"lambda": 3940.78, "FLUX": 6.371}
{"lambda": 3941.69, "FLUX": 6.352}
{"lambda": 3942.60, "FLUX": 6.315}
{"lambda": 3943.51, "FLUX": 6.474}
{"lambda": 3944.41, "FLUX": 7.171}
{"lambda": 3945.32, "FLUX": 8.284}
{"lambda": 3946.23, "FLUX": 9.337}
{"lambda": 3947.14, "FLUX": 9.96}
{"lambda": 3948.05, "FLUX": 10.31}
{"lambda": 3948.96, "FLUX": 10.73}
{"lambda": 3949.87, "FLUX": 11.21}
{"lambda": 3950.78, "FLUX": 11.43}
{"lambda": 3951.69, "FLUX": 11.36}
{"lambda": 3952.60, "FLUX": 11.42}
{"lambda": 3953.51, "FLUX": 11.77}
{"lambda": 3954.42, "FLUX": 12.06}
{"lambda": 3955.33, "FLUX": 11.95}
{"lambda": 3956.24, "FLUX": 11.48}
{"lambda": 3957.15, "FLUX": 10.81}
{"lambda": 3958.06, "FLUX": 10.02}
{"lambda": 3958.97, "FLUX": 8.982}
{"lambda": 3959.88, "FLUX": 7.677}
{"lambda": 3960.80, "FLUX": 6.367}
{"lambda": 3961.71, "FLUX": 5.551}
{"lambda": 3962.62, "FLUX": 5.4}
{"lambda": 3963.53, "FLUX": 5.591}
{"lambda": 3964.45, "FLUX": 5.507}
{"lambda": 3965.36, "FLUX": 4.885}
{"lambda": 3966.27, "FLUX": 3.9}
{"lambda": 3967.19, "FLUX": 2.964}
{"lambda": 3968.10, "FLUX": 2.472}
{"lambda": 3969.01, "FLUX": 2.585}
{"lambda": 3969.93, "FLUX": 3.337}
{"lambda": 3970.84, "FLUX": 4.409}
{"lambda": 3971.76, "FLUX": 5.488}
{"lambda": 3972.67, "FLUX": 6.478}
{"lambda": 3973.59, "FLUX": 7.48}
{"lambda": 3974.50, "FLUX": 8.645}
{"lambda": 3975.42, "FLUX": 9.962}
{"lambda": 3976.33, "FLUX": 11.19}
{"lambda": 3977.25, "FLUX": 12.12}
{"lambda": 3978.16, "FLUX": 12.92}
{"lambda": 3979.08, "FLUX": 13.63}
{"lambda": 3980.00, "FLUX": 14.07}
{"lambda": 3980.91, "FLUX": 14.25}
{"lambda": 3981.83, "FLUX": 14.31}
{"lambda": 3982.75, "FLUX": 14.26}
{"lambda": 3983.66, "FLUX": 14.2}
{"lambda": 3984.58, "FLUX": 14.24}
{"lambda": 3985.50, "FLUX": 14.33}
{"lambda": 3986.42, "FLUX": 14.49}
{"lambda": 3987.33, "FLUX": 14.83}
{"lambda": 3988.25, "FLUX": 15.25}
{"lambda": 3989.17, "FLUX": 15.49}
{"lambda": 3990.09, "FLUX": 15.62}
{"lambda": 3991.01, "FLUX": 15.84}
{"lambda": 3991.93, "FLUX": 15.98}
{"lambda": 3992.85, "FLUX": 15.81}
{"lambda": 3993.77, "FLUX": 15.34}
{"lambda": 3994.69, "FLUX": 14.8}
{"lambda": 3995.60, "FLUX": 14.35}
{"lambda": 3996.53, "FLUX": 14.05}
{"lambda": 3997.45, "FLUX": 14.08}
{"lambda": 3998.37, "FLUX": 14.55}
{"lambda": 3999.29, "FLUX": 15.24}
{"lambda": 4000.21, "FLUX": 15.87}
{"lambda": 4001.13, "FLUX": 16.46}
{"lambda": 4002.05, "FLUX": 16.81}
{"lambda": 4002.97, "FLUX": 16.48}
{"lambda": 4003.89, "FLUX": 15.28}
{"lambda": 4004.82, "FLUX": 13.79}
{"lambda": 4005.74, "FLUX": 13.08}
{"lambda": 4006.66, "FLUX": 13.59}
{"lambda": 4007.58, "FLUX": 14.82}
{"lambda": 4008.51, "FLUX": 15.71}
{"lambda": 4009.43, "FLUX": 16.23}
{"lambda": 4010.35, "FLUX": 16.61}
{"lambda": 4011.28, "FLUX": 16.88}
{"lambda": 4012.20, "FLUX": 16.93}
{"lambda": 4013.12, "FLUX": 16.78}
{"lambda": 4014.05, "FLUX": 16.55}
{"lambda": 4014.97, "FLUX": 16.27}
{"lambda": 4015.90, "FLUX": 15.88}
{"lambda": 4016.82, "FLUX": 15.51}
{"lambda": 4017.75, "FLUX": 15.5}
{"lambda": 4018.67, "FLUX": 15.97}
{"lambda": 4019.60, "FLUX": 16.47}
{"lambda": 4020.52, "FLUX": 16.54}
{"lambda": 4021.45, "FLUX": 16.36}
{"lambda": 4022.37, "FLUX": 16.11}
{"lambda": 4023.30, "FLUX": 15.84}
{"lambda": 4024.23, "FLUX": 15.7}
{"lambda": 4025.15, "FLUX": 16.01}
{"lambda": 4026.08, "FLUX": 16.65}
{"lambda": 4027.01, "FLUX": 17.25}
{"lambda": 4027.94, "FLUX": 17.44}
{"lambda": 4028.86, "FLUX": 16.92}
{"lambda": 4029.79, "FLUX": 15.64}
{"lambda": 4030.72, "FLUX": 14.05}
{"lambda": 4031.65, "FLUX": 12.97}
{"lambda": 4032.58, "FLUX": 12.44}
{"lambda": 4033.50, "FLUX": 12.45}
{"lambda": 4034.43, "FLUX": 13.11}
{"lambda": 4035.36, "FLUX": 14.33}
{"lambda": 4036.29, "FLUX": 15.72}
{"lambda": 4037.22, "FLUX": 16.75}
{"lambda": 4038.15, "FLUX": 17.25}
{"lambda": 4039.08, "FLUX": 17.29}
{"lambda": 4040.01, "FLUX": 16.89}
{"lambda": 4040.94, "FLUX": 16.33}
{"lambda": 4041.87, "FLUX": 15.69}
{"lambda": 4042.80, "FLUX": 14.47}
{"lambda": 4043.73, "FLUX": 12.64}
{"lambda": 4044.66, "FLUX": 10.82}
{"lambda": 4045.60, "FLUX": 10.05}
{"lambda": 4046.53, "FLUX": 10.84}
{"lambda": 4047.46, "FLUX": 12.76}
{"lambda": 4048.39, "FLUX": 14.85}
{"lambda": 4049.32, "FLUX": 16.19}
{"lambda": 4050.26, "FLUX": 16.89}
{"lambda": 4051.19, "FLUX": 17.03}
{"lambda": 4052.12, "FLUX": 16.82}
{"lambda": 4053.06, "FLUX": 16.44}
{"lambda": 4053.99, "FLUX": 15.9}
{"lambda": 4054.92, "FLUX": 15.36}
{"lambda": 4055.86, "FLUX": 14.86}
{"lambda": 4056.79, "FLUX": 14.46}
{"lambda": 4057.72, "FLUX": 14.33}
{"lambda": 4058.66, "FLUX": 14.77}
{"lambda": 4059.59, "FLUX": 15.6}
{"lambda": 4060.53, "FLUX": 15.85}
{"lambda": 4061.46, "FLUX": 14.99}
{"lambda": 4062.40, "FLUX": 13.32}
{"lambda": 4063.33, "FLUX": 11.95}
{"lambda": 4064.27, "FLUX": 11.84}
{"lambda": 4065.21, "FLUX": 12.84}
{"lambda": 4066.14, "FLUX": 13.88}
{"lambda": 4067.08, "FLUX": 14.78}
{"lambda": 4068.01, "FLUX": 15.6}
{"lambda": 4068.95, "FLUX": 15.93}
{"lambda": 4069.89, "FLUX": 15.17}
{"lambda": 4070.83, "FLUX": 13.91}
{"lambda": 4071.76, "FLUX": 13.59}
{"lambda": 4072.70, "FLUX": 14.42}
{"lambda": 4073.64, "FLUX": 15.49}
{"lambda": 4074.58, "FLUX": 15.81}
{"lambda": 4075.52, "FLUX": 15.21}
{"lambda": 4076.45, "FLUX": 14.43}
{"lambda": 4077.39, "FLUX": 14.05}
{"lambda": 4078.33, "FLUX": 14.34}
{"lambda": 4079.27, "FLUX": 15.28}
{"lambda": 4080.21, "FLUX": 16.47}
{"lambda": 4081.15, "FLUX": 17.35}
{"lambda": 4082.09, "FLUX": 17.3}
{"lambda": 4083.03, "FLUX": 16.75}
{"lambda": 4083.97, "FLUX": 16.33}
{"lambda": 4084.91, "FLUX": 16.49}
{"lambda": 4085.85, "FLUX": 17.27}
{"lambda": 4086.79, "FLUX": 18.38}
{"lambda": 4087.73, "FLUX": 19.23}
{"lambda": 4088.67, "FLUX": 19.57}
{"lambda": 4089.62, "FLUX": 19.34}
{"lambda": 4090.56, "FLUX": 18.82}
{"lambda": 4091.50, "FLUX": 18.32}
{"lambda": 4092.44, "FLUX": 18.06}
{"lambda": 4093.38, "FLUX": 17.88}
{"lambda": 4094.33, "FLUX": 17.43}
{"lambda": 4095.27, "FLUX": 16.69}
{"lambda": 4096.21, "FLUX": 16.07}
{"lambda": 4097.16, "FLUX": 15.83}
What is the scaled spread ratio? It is 16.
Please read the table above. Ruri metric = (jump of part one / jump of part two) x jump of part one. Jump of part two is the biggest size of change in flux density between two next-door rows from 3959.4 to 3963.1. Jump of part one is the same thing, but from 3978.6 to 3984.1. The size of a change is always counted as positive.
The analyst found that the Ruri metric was 0.1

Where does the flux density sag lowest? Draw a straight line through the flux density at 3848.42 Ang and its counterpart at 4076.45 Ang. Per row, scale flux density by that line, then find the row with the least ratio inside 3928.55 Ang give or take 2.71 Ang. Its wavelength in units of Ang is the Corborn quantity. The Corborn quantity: 3930.81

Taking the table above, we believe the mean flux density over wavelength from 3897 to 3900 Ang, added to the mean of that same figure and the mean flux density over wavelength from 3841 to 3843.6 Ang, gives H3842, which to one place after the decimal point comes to 19.5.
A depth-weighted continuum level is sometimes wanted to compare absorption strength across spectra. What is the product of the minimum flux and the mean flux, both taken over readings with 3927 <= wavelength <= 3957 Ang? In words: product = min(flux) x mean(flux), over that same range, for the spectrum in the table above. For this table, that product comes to 18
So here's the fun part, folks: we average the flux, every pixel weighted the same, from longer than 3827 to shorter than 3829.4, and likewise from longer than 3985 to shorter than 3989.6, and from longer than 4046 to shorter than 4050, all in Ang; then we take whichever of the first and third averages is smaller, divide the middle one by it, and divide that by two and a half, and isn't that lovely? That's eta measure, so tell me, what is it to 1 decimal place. 1.5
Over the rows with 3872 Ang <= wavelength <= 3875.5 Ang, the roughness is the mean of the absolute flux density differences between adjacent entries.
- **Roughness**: 1.0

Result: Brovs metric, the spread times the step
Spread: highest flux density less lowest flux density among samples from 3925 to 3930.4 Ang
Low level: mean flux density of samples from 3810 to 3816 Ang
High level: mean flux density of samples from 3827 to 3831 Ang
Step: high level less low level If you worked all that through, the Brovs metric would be -20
